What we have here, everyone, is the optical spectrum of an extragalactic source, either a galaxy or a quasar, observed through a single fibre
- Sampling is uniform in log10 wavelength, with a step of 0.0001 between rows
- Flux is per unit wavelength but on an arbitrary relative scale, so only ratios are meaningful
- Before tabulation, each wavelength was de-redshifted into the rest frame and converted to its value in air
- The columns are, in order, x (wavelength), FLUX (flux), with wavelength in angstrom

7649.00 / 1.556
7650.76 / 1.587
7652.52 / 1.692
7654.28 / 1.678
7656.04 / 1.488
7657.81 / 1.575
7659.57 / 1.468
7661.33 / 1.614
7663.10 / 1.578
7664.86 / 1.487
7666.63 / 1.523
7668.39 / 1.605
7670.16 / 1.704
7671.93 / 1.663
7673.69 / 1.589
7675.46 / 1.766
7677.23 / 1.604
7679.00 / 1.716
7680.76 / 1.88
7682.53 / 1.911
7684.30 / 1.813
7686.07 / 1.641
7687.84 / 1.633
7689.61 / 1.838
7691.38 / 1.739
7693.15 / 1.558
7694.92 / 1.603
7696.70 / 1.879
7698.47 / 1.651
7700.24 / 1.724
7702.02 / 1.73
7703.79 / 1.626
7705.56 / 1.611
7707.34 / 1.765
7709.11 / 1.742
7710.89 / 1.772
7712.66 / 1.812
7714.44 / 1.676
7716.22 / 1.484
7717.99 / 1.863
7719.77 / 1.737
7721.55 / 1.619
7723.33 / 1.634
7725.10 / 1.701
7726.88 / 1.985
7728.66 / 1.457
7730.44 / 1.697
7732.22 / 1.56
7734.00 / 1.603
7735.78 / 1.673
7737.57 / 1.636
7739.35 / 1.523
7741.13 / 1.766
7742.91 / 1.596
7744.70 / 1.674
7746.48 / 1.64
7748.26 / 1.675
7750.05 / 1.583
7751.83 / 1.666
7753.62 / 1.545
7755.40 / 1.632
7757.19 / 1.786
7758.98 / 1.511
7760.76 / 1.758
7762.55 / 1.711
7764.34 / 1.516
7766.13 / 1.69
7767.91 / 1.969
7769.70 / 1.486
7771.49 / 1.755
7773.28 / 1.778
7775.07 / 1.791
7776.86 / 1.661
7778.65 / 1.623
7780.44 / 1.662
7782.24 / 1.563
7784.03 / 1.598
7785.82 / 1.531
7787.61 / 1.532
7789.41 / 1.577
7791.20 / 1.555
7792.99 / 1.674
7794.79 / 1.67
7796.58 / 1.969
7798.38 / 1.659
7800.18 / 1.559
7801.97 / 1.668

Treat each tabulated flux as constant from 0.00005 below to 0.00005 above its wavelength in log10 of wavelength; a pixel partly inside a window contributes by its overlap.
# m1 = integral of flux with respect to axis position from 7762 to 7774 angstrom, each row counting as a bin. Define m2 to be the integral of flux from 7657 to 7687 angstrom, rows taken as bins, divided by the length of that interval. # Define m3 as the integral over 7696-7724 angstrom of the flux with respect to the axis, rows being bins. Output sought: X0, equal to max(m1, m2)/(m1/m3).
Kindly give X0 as 48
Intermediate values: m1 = 20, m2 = 1.656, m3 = 48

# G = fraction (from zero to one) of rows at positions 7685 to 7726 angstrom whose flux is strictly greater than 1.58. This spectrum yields 0.91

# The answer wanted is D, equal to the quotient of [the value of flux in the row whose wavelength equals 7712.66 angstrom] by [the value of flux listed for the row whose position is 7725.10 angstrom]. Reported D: 1.07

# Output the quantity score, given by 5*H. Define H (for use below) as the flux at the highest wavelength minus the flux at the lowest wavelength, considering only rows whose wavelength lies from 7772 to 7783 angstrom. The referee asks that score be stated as -1.1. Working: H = -0.2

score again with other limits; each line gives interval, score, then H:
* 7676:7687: 0.2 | 0.0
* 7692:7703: 0.9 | 0.2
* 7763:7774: 1.3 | 0.3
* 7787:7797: 2.2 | 0.4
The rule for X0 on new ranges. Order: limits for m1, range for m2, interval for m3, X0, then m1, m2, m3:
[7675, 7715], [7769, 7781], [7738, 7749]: 18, 69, 1.683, 18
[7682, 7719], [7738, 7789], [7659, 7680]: 34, 63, 1.650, 34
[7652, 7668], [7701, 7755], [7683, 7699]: 27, 25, 1.668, 27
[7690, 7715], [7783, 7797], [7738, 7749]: 18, 43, 1.627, 18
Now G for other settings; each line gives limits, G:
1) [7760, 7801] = 0.65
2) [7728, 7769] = 0.74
